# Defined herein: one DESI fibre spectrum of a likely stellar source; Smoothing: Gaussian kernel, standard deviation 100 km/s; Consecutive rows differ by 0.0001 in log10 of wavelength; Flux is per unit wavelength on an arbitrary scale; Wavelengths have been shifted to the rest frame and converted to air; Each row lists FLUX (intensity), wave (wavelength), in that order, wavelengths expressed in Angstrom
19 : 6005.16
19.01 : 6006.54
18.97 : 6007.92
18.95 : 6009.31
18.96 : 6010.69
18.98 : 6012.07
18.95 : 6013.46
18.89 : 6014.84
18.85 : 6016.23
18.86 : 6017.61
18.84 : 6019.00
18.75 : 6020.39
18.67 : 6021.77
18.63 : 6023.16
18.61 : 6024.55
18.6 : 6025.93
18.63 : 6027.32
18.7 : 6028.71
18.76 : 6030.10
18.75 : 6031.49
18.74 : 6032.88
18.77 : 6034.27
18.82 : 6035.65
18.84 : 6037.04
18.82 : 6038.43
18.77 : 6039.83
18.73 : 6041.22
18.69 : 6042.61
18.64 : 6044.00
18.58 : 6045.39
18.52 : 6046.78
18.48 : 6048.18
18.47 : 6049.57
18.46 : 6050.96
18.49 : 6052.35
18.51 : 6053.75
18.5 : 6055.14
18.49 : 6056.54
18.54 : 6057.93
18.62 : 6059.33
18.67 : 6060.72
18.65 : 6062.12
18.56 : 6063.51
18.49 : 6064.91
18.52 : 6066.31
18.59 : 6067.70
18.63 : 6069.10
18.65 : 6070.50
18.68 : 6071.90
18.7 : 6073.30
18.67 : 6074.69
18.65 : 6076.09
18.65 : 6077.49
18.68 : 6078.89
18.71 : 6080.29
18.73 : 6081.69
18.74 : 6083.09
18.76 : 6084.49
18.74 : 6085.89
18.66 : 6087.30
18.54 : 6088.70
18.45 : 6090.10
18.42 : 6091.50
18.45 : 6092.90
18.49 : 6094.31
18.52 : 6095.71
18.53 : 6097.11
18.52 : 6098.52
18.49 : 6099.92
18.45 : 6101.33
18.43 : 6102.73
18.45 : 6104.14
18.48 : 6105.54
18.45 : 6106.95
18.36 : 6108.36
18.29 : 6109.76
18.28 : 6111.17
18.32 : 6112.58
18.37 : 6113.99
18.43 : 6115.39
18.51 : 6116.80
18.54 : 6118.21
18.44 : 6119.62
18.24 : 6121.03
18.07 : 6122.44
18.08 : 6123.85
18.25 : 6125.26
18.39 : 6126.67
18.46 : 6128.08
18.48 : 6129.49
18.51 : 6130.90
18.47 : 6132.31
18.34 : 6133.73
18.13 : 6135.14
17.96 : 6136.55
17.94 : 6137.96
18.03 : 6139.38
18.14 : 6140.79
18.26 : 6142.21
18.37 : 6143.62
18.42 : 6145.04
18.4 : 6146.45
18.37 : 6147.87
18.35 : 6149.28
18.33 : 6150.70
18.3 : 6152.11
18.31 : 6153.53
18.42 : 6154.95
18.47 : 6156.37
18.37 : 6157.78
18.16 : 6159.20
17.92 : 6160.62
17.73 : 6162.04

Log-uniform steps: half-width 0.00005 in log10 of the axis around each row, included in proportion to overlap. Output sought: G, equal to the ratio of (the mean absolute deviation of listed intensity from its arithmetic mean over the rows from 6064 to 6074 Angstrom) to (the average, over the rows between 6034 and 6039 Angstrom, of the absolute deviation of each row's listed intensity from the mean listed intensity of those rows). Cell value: 3.0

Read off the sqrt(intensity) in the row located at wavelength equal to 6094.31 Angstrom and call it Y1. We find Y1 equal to 4.300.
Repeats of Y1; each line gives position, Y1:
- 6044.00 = 4.317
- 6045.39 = 4.310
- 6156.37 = 4.298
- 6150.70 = 4.281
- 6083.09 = 4.329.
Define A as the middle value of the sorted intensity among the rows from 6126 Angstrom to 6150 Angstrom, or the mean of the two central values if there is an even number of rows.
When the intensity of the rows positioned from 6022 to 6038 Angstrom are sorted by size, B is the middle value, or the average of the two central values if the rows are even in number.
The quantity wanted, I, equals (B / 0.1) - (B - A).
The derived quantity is 187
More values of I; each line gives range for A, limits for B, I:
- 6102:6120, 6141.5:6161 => 184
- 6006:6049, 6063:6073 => 186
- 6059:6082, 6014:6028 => 187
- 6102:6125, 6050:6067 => 185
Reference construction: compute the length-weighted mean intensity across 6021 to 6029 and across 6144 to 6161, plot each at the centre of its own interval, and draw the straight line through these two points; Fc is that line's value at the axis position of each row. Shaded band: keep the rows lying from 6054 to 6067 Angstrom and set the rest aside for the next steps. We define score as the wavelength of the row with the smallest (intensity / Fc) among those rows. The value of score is 6056.54 Angstrom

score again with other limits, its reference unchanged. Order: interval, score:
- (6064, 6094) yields 6091.50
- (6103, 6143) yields 6137.96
